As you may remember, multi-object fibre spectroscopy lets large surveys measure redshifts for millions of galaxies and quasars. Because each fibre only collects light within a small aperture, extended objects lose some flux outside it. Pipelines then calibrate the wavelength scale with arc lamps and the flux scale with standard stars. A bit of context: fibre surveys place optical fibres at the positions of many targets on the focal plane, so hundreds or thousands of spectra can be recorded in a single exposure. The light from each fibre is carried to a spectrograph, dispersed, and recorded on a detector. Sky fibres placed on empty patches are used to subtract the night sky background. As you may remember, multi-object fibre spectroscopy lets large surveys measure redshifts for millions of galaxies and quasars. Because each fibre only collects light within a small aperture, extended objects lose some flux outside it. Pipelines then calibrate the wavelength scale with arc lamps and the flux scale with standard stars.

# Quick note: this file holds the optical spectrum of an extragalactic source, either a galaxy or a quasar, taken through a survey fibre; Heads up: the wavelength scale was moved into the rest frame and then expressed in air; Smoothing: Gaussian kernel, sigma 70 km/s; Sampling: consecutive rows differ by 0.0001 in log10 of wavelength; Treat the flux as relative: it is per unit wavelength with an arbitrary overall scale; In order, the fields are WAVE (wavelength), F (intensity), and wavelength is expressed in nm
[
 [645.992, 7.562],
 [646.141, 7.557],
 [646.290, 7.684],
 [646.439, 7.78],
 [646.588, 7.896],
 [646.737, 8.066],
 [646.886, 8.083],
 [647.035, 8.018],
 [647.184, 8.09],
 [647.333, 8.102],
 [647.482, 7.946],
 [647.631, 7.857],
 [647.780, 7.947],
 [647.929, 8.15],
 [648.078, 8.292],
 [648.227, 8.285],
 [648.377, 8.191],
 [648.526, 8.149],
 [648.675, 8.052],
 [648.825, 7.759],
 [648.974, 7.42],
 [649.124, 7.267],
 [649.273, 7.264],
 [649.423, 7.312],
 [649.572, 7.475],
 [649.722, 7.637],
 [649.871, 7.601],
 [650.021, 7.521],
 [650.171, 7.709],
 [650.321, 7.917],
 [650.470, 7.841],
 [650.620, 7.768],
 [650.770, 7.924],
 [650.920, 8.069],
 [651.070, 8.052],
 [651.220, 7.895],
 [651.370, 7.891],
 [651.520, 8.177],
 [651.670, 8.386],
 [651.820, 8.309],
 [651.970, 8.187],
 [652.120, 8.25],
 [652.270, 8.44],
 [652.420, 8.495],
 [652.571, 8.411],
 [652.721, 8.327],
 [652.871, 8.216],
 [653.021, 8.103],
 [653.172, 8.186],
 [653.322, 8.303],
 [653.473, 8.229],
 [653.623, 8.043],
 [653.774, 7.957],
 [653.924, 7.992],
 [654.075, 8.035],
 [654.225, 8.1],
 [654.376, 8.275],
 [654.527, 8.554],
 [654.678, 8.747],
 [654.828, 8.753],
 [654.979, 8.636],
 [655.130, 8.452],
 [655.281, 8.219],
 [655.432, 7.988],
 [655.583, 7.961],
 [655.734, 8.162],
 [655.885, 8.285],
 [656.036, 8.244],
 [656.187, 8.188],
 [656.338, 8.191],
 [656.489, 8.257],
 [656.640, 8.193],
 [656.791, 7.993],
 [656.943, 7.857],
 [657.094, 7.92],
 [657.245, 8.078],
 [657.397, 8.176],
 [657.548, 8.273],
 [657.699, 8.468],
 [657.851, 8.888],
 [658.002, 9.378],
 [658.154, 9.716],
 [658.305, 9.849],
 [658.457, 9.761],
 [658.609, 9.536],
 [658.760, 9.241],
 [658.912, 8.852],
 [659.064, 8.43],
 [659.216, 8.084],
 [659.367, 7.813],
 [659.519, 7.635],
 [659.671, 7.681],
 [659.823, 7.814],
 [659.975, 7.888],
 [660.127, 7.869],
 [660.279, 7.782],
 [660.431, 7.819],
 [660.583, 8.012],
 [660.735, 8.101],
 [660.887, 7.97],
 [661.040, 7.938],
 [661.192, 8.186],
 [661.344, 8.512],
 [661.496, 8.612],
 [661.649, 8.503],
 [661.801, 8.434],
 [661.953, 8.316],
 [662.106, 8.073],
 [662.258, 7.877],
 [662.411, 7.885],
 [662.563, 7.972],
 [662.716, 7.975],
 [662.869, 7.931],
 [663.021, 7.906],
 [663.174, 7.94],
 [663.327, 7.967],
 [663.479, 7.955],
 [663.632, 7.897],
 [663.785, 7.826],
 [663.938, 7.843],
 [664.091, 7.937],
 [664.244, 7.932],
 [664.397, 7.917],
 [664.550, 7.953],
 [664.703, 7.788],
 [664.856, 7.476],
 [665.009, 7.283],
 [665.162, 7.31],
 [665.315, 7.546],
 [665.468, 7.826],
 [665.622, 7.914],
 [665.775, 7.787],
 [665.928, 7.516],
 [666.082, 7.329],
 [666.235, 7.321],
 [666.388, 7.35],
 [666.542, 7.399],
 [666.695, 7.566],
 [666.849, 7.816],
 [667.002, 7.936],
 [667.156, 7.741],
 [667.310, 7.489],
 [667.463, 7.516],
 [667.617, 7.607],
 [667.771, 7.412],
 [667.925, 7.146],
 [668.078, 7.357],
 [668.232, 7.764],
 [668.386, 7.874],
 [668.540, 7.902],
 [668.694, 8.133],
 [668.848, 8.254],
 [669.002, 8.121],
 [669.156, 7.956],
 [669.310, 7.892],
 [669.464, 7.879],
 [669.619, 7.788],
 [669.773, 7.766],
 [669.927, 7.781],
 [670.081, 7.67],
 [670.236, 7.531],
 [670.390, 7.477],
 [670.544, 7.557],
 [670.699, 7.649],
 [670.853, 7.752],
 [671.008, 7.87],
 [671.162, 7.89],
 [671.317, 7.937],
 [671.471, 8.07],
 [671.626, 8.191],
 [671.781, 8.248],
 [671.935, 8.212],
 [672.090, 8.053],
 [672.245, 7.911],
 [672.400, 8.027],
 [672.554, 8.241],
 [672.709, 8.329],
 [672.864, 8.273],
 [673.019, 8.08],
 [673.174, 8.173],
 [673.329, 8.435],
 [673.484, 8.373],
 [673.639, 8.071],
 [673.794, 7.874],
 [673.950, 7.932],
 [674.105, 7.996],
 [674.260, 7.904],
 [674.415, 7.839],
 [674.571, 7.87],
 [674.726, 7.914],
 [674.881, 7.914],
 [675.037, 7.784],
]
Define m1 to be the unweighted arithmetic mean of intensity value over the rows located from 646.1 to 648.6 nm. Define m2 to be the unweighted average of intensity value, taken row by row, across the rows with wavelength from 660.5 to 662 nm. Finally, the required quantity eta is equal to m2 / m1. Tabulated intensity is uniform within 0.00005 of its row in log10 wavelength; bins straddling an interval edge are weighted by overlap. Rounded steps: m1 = 8.01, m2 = 8.26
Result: 1.03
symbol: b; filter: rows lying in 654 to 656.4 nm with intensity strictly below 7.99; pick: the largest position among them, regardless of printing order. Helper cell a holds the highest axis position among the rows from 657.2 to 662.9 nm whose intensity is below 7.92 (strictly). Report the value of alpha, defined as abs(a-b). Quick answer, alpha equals 6.83 nm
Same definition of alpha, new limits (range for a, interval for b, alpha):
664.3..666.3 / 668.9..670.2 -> 3.85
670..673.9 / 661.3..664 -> 9.86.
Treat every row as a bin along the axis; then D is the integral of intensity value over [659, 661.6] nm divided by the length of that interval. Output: 8.0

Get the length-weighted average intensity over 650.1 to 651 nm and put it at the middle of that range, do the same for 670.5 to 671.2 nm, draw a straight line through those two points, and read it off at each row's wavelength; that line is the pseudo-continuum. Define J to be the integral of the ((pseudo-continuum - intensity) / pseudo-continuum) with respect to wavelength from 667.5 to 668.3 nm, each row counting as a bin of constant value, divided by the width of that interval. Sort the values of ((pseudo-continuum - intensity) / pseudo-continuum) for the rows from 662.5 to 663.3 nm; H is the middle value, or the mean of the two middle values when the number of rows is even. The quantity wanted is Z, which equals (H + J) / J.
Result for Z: 1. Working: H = -0.02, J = 0.04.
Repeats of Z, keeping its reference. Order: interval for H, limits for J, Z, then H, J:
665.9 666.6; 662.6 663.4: -2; 0.05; -0.02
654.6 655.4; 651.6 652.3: 3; -0.10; -0.06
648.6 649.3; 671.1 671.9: 0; 0.06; -0.04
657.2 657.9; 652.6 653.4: 2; -0.06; -0.05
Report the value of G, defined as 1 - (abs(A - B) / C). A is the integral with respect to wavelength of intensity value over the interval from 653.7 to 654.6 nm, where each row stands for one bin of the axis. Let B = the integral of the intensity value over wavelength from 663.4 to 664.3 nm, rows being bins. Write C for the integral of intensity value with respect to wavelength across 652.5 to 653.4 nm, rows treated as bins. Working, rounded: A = 7.34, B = 7.1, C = 7.4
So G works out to 0.969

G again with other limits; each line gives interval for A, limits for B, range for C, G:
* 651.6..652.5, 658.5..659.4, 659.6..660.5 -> 0.949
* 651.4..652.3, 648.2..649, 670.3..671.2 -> 0.848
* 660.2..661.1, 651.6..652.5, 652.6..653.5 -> 0.950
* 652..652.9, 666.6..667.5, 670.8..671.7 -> 0.915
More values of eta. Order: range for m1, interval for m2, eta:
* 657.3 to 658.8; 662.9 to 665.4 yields 0.85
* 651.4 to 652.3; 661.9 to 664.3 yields 0.96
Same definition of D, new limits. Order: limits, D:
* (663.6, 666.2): 7.7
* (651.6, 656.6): 8.3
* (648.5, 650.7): 7.6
